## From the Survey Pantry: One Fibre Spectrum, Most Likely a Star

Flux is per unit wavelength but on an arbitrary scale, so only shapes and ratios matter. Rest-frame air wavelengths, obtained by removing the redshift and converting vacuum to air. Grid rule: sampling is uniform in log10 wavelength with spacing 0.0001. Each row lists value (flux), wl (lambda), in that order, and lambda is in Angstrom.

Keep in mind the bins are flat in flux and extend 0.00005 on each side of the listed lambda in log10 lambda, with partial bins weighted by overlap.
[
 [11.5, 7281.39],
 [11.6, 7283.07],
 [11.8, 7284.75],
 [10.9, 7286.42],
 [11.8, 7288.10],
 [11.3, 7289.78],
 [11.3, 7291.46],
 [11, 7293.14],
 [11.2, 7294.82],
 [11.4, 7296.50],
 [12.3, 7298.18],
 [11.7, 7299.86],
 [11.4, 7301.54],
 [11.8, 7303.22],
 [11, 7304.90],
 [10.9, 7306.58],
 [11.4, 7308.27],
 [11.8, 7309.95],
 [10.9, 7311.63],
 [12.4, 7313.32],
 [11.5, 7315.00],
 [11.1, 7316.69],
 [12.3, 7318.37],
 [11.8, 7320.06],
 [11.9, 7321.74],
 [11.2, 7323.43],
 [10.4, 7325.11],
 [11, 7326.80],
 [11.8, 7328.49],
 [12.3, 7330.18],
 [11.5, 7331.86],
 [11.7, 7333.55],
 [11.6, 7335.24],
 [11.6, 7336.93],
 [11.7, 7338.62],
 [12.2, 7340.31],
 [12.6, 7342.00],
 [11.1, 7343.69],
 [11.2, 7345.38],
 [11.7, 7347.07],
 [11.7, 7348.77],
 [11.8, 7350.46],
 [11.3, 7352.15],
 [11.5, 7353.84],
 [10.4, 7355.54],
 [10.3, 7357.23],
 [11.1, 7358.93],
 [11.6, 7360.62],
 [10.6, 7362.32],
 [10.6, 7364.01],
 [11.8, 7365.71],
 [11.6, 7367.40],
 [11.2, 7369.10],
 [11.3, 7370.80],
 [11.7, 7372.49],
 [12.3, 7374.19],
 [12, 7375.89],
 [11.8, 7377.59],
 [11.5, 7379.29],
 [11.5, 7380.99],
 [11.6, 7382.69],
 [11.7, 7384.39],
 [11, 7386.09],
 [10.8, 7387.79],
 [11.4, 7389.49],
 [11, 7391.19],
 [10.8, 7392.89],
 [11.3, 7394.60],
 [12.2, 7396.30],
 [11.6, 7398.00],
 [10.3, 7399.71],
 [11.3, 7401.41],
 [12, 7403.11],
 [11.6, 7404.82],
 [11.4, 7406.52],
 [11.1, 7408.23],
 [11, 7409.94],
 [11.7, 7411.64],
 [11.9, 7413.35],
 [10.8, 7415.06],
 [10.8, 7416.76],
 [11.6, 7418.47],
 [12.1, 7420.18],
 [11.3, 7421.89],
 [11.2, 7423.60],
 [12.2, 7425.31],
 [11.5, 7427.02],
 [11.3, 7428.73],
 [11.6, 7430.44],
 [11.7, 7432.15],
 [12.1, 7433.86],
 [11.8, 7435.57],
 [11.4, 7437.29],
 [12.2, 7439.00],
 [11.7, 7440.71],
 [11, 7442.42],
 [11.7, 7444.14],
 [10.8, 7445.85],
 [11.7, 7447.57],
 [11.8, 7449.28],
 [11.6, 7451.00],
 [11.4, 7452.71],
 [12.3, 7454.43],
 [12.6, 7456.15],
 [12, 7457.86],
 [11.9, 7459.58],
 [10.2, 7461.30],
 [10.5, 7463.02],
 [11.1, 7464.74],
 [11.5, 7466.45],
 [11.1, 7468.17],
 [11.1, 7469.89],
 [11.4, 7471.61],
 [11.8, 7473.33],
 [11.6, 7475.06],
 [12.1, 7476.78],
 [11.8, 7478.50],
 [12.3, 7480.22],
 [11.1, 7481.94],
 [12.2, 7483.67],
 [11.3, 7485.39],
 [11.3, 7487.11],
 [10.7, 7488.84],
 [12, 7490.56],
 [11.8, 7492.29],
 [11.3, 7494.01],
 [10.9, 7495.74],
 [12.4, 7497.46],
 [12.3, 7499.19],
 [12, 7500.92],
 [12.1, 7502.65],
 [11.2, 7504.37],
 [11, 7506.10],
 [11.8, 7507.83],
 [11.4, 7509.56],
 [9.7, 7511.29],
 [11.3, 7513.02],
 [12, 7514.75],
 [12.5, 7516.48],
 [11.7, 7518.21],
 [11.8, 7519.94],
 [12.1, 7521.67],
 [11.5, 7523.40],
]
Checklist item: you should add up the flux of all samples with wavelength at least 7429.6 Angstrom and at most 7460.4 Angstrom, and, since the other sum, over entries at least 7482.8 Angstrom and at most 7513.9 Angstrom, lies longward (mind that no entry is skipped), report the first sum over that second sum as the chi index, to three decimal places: 1.022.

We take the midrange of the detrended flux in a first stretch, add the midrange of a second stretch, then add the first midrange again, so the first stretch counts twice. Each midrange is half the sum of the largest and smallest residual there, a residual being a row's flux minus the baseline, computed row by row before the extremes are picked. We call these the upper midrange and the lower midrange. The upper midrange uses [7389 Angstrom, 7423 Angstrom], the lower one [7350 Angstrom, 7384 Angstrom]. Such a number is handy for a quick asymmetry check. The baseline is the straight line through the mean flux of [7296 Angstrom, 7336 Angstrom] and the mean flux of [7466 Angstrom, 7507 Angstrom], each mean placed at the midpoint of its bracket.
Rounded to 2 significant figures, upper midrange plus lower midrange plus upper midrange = -0.90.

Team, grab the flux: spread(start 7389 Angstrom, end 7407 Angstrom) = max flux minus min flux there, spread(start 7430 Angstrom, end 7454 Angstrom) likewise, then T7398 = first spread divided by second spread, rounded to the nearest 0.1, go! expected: 1.4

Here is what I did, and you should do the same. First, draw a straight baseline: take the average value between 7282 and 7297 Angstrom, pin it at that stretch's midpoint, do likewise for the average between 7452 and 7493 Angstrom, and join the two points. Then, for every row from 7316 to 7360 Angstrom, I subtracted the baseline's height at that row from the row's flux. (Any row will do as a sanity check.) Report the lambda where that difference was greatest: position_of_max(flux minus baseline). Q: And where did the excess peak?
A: 7342.00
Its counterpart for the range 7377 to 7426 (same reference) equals 7396.30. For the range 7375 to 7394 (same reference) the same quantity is 7375.89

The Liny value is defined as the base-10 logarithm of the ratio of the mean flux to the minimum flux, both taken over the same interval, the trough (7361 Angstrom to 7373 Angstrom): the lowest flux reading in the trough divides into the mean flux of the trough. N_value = 0.026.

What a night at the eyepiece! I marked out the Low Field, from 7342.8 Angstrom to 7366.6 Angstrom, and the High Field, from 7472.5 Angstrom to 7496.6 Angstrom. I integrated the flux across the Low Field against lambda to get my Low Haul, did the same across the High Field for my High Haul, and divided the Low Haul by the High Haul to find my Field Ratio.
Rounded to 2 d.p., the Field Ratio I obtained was 0.95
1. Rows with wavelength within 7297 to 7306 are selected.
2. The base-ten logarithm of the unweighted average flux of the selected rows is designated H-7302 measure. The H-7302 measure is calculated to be 1.07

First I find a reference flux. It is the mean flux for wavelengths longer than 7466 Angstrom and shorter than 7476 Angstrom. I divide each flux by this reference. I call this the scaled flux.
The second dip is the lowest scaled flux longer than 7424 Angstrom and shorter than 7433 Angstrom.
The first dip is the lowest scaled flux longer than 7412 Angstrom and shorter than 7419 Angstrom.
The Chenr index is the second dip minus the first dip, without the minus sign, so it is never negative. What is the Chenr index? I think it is 0.04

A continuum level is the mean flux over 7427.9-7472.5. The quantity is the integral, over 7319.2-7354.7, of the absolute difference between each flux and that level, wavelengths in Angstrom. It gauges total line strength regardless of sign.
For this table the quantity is 12.8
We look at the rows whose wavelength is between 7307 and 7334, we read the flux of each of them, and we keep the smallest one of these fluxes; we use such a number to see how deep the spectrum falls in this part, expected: 10.4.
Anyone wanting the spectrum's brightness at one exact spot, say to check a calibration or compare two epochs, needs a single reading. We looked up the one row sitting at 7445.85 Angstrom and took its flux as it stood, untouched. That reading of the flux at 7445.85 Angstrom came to 10.8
